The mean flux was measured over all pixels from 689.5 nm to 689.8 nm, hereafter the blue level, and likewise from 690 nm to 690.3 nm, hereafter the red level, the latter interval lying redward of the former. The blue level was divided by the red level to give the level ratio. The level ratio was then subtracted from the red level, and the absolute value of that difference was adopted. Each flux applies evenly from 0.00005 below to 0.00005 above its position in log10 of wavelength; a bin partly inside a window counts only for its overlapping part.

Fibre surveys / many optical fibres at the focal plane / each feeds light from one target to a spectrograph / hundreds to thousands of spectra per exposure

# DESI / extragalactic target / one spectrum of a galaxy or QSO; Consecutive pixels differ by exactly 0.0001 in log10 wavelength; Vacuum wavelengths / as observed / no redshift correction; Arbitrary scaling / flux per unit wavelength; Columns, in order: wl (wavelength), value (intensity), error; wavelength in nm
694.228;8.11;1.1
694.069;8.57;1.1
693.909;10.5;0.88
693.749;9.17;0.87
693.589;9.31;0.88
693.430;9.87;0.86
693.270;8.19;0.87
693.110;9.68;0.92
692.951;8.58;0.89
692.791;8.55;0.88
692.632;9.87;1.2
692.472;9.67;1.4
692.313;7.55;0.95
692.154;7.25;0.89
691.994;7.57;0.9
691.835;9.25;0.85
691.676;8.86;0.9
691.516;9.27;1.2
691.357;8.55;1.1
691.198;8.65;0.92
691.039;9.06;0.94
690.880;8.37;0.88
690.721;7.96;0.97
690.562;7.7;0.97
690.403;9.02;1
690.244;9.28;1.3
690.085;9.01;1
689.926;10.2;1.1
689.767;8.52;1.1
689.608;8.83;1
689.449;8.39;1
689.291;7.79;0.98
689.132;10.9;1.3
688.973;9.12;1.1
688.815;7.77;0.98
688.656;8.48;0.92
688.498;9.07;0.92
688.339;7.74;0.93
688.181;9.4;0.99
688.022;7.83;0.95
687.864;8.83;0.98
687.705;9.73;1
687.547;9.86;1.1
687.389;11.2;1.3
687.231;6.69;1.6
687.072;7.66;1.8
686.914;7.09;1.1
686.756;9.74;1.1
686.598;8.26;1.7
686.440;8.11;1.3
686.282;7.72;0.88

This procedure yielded 8.20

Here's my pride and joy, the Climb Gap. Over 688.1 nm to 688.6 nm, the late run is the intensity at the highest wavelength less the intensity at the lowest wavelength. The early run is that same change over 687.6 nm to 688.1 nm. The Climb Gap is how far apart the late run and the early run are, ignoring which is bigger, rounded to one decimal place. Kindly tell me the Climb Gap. 1.6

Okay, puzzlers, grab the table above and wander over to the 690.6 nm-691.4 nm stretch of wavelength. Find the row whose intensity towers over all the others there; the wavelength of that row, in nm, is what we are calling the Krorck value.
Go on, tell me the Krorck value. 691.039 nm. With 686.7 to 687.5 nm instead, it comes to 687.389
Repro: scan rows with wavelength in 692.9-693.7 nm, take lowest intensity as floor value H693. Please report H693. 8.19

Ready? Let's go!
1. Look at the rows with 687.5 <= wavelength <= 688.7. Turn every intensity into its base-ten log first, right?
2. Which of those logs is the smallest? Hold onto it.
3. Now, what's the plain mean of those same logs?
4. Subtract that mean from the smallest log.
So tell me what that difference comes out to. -0.057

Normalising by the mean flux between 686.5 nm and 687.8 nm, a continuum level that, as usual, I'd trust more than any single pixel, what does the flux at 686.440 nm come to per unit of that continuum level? 0.92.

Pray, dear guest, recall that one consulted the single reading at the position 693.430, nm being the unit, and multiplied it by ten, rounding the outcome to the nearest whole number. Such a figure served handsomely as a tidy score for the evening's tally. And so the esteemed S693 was 99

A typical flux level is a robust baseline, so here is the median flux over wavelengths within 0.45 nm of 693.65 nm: 9.24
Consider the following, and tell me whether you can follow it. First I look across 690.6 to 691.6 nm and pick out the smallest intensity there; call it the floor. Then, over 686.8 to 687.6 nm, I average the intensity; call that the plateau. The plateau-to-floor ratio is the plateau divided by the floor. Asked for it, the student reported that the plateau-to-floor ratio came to 1.07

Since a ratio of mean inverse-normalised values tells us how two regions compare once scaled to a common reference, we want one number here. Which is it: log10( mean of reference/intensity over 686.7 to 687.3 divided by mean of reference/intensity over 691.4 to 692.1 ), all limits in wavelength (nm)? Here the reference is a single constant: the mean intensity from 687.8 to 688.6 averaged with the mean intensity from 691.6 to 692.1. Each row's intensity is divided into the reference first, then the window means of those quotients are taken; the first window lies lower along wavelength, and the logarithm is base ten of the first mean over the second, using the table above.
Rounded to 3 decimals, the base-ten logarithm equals 0.055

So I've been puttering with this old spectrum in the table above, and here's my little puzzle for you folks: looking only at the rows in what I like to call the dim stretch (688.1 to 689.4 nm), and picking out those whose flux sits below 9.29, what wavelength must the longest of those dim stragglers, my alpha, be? 689.291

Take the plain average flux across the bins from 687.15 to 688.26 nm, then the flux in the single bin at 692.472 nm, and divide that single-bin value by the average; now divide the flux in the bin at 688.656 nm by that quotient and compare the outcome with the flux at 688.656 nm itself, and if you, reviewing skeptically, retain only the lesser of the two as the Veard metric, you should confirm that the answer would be 8.0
